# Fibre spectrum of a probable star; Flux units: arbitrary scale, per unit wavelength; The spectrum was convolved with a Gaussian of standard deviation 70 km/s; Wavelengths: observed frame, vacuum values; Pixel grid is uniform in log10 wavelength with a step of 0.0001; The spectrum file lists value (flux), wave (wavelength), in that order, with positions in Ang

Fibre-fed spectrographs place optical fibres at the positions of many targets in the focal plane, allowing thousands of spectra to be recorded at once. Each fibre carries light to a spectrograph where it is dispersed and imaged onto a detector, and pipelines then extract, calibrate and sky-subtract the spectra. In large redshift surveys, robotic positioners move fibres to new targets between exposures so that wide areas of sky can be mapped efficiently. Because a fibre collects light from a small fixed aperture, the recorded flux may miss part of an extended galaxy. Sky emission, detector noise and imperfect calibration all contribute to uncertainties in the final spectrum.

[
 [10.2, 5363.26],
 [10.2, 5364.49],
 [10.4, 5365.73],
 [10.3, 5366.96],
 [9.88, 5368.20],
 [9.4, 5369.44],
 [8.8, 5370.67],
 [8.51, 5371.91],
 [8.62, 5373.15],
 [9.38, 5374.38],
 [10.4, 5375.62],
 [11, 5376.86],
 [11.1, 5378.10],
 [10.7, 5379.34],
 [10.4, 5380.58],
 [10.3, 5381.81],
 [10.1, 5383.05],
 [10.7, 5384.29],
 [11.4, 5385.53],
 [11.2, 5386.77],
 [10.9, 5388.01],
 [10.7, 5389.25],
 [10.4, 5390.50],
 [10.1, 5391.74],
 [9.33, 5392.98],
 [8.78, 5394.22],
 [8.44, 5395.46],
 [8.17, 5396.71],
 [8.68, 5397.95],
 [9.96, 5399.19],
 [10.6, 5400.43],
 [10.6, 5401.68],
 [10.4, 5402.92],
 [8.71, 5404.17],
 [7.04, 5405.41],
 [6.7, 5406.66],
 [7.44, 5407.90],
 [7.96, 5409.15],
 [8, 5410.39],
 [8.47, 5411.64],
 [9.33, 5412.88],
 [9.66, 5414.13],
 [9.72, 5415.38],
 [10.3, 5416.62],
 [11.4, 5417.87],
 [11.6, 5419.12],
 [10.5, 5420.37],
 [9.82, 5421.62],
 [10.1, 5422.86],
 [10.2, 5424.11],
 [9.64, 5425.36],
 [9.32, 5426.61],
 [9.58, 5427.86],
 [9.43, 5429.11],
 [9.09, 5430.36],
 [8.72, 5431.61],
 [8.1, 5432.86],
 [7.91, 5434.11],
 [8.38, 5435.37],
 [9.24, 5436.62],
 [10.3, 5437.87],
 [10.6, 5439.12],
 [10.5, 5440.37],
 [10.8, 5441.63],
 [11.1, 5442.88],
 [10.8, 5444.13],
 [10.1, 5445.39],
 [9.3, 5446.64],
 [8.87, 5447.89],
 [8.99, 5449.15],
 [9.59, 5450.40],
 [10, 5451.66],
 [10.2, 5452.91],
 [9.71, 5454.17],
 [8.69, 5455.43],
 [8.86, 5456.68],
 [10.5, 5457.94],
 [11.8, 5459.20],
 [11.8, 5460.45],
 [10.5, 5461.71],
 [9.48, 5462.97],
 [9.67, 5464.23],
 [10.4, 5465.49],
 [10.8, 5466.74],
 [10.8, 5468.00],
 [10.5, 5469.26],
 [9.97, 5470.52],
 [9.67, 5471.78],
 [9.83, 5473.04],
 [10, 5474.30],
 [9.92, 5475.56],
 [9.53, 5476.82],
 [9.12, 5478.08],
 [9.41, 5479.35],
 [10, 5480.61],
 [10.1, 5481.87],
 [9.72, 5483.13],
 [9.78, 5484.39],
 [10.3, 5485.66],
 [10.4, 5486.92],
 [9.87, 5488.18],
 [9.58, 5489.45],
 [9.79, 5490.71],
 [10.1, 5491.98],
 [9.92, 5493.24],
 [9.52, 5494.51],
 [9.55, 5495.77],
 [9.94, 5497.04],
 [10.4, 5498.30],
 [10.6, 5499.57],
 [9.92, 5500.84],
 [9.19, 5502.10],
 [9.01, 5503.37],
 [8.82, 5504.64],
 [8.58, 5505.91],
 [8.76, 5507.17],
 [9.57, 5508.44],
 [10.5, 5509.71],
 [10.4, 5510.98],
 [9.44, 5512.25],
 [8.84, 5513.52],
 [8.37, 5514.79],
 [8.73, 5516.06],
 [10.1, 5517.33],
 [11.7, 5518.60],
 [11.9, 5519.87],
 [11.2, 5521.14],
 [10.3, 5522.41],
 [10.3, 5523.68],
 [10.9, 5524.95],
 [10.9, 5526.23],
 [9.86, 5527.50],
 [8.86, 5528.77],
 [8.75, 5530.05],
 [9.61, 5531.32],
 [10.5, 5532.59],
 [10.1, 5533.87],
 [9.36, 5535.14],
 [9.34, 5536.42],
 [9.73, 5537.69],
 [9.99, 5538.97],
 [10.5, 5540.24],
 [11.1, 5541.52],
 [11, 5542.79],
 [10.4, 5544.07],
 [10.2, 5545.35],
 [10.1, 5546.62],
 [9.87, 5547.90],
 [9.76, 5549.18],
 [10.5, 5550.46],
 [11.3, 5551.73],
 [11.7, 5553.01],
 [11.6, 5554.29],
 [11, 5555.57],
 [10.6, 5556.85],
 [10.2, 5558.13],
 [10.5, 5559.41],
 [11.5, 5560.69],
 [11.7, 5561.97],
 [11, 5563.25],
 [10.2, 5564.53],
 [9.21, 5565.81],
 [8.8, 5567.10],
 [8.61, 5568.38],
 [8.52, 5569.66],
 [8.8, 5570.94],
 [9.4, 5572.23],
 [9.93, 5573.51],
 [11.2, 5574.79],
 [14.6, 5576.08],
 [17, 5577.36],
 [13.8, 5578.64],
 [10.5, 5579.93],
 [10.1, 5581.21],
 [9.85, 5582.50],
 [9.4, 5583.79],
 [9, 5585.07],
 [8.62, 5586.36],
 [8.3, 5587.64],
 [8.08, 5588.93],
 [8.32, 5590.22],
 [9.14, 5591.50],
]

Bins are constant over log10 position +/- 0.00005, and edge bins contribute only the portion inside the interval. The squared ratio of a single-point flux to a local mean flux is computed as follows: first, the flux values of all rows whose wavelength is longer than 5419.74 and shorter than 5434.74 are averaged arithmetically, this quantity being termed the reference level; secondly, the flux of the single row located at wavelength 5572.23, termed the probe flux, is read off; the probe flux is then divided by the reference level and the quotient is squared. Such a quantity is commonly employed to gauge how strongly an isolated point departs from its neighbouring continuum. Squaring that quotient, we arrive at 1.01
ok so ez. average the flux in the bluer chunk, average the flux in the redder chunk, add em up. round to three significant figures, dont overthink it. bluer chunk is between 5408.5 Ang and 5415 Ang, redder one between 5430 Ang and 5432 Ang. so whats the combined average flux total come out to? 17.6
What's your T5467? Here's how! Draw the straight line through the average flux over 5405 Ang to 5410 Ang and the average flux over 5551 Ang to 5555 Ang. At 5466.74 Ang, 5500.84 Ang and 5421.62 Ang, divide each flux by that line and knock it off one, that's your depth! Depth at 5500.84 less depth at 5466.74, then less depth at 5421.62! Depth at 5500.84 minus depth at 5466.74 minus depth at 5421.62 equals 0.5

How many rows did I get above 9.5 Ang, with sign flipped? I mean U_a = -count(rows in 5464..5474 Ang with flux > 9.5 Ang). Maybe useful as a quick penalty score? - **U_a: -8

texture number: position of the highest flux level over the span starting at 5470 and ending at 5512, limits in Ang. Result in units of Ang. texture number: 5499.57 Ang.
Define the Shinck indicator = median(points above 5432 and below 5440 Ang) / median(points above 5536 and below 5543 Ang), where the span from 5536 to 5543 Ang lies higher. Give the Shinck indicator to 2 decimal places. 0.86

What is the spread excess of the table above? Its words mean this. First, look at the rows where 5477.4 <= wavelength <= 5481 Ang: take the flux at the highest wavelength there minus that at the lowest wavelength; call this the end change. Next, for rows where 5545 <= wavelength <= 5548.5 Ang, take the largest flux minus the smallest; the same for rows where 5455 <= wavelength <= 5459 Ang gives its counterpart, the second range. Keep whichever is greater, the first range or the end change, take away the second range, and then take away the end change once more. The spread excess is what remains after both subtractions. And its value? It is -1.8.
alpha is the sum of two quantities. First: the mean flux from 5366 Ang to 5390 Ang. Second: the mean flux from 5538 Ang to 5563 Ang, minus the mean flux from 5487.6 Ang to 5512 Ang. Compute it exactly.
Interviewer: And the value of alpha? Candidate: 11.2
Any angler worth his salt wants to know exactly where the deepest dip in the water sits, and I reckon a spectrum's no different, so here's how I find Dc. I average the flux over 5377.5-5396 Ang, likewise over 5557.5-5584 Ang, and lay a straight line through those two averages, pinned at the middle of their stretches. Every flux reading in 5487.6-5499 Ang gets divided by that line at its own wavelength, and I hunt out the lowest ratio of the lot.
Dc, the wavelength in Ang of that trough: 5494.51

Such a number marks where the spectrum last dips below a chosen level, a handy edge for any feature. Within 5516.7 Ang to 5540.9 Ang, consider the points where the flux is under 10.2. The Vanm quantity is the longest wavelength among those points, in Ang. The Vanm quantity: 5538.97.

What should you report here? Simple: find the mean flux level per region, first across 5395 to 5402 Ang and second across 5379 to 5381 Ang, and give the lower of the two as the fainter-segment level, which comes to 9.4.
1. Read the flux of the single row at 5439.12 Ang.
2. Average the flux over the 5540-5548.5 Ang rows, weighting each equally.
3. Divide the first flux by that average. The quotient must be 1.01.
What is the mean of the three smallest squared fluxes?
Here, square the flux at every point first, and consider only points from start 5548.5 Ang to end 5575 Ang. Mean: 74.7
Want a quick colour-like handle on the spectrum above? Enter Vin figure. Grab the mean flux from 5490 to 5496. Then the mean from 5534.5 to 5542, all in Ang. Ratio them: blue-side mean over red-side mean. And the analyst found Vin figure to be 0.98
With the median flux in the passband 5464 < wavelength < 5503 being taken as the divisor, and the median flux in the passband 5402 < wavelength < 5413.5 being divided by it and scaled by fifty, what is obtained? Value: 40.3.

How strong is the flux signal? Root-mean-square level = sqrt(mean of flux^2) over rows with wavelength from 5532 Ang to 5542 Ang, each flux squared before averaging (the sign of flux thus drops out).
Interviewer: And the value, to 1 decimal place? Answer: 10.1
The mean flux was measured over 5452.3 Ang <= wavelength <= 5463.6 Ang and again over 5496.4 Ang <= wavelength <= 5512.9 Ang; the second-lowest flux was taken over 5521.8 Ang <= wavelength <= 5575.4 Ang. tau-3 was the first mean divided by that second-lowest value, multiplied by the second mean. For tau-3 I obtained 11.4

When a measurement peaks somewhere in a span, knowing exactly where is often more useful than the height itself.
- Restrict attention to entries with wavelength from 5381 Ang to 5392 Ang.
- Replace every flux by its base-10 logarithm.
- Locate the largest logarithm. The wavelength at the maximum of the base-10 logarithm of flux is 5385.53 Ang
